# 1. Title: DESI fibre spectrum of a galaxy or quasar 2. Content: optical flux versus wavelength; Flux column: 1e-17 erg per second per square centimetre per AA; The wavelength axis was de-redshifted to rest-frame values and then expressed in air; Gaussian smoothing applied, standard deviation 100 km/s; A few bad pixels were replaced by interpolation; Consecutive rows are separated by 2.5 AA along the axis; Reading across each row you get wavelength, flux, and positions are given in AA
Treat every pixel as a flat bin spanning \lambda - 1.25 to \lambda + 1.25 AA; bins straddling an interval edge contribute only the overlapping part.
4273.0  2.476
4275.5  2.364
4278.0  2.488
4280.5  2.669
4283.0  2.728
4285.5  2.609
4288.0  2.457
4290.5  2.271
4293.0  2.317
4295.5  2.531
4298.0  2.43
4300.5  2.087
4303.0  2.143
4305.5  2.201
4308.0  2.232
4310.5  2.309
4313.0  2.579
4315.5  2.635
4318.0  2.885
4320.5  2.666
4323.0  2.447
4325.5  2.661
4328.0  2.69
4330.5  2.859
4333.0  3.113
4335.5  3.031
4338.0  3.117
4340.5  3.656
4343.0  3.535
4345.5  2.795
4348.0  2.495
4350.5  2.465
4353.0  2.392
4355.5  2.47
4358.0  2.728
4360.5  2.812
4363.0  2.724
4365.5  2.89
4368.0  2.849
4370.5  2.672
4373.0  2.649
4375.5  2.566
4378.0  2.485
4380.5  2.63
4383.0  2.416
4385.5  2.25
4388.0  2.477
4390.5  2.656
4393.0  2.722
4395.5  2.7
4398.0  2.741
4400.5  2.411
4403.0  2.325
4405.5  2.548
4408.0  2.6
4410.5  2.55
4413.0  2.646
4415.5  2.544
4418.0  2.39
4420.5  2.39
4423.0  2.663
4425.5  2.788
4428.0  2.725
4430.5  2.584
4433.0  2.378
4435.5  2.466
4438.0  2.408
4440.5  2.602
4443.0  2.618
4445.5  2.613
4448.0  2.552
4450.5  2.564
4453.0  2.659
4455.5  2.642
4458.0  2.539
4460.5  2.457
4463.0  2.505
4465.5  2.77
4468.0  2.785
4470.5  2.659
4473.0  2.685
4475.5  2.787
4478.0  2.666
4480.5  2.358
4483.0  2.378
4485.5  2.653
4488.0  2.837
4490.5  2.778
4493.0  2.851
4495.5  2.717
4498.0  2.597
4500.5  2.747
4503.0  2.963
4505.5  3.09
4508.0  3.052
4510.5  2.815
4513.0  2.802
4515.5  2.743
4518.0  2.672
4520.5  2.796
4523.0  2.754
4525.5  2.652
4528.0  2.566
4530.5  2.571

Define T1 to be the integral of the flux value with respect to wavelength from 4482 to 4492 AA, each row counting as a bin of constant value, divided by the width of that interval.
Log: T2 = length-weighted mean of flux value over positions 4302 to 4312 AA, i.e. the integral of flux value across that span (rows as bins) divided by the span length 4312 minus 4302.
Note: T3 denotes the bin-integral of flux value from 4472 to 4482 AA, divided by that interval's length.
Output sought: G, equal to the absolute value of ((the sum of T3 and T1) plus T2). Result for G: 7.5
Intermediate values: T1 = 2.67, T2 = 2.23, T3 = 2.62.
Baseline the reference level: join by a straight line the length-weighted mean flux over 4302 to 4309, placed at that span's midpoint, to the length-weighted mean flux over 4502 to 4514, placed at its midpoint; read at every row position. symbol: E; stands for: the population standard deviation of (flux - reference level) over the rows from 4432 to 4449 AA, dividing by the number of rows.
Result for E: 0.08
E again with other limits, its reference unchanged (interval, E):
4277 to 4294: 0.17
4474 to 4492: 0.18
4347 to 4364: 0.14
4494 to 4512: 0.16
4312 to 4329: 0.12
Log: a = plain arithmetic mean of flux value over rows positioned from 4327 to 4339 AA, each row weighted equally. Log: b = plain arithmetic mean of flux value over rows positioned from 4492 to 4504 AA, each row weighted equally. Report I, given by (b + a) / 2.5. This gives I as 2.29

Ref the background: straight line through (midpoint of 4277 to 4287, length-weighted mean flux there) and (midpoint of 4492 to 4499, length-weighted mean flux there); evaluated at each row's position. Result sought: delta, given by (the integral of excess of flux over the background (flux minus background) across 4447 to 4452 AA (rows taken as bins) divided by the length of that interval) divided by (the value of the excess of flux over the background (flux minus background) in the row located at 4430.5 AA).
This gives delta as 1.3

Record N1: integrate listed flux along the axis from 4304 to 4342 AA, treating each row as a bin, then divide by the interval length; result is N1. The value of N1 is 2.74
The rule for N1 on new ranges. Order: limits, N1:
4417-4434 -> 2.56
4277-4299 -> 2.50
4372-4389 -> 2.49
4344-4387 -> 2.61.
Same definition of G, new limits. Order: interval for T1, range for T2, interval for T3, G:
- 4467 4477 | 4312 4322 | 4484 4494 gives 8.2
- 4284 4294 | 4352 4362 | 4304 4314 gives 7.4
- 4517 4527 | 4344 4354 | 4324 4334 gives 8.1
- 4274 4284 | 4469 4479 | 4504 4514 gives 8.2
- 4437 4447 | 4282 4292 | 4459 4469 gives 7.7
